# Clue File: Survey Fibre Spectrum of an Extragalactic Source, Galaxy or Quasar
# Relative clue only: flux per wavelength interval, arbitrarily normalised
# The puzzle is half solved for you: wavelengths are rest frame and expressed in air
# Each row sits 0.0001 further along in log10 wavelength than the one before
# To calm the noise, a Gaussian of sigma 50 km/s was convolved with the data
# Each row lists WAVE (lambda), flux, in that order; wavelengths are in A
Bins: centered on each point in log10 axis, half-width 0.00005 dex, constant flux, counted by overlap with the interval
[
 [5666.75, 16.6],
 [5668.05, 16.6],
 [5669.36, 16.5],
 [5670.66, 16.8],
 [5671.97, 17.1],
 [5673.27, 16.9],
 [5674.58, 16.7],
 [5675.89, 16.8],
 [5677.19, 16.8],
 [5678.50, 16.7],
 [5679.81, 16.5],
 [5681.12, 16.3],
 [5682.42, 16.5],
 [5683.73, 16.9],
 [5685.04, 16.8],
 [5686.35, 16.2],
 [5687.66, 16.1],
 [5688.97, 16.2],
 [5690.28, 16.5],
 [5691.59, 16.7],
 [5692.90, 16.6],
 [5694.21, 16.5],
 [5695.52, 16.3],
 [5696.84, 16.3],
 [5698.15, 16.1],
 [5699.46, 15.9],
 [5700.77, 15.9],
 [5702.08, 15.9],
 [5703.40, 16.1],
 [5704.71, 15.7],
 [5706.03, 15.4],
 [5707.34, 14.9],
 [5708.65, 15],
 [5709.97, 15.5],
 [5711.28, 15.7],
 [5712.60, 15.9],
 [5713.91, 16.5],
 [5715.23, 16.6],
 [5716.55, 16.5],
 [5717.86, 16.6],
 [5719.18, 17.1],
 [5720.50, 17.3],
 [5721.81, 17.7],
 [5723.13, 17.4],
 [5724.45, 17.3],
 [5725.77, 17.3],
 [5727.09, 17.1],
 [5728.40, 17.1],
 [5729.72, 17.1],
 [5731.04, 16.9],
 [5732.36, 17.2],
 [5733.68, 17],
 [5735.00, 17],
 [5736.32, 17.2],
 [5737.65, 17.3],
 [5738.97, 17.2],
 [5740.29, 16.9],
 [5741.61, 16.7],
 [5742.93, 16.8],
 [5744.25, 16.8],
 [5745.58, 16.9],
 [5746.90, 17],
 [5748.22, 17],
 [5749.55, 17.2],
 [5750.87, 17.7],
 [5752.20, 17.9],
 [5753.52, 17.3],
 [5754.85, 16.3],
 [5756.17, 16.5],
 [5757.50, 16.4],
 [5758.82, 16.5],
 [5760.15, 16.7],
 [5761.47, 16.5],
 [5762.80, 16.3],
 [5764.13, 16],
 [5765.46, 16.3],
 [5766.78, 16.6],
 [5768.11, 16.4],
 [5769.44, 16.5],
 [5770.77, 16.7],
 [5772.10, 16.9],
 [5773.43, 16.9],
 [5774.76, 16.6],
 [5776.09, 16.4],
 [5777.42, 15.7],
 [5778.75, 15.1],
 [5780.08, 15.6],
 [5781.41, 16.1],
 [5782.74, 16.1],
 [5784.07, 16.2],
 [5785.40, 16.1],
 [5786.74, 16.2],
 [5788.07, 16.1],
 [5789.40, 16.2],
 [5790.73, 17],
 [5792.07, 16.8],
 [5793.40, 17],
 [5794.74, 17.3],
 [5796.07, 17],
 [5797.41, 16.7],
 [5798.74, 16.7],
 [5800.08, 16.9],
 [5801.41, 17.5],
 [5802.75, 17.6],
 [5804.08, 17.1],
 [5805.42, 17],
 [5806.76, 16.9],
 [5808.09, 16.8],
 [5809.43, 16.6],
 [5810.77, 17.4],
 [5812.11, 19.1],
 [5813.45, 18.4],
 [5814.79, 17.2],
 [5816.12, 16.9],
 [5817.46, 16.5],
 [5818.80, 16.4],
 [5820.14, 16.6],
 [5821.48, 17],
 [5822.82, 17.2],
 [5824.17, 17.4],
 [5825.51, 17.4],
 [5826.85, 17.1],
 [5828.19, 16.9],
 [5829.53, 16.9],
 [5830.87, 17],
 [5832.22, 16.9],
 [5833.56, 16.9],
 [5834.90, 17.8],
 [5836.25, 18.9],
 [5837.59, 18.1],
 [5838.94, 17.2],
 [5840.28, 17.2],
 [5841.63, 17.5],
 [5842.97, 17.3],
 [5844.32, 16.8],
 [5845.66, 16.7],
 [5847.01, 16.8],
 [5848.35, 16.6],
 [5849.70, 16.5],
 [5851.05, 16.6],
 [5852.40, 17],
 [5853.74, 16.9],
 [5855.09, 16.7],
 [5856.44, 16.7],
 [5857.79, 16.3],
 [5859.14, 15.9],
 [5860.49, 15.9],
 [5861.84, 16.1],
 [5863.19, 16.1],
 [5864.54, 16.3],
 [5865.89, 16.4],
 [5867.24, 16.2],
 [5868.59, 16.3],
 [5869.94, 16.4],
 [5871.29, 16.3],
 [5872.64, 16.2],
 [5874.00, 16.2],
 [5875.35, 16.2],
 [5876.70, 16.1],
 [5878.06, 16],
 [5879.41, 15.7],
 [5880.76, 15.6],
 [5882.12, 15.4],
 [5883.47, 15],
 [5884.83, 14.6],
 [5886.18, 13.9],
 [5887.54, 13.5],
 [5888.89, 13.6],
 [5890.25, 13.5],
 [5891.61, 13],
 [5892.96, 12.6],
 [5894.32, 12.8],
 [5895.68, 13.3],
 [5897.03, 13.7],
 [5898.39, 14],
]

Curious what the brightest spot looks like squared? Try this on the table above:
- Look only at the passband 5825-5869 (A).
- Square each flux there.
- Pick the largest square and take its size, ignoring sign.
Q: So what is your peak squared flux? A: 357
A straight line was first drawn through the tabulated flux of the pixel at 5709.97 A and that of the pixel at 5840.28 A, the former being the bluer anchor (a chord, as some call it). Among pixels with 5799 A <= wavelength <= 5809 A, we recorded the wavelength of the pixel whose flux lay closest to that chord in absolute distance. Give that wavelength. 5808.09 A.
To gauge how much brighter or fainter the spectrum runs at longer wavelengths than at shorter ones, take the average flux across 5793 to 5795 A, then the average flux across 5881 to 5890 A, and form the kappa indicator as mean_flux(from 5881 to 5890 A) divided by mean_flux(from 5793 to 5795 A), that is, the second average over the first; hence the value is 0.84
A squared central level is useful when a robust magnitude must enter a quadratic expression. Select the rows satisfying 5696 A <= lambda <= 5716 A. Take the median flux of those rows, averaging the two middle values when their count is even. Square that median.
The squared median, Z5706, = 253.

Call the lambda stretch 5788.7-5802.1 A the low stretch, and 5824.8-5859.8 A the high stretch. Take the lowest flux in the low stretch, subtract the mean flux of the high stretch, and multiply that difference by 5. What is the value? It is -4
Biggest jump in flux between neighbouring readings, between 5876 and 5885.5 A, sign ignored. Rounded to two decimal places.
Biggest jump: 0.40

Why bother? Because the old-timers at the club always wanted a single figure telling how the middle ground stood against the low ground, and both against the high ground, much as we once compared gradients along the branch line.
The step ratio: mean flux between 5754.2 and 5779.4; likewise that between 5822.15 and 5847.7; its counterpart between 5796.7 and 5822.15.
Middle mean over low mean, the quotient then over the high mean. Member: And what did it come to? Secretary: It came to 0.0605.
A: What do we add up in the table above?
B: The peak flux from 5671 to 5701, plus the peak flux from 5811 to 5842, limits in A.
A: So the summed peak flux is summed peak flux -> 36.2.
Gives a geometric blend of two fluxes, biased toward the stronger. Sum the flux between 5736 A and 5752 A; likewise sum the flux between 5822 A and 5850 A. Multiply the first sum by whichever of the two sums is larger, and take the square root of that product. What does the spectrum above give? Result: 272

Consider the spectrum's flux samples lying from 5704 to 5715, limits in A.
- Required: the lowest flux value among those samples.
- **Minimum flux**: 14.9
